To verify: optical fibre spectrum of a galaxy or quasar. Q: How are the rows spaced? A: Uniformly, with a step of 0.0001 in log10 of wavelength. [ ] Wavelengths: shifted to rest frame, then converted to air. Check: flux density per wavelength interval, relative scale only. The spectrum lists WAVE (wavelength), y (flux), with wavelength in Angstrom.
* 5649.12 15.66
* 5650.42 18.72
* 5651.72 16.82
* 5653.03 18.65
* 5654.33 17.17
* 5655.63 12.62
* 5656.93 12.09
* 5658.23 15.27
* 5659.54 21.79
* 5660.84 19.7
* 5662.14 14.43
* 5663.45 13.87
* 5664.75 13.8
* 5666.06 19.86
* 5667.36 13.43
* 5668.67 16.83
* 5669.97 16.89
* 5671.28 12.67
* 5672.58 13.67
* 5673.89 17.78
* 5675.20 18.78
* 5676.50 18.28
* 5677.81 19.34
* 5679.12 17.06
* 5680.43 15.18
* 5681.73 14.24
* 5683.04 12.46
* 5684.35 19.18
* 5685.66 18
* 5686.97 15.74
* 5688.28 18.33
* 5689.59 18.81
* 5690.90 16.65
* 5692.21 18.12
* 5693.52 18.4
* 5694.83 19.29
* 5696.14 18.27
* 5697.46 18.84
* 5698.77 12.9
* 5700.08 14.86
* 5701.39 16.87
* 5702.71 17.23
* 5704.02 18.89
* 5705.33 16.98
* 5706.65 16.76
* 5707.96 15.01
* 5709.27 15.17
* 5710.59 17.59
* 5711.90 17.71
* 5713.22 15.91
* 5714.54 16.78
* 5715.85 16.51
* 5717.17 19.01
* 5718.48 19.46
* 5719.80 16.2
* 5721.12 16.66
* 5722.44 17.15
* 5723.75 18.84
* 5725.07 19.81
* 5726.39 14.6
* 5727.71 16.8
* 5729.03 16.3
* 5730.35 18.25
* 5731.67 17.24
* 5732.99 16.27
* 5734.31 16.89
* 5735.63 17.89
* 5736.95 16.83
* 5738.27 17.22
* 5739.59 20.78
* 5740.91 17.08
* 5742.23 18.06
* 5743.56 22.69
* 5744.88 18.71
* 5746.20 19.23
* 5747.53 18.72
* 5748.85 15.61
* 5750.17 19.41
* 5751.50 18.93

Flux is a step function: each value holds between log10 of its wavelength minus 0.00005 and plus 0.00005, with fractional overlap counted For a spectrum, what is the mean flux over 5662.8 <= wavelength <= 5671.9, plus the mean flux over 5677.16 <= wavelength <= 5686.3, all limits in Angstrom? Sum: 31.8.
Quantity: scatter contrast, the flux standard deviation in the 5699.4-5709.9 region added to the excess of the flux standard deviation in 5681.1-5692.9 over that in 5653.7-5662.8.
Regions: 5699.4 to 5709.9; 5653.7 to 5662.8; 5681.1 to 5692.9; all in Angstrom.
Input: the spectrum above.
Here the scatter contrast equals 0.1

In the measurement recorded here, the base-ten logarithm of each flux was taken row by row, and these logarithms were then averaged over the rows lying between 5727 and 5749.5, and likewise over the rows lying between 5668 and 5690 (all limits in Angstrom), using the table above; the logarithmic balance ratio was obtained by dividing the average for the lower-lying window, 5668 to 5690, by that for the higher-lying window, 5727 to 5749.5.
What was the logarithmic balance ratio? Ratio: 0.973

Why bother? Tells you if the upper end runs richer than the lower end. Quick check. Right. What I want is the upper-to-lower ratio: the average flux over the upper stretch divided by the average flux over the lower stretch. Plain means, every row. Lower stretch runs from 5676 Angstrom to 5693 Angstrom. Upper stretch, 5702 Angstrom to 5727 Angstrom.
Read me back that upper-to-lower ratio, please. 1.01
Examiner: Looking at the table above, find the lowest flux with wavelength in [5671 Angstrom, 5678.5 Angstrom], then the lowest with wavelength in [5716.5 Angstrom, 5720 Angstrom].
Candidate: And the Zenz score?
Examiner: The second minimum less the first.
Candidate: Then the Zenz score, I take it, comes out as 4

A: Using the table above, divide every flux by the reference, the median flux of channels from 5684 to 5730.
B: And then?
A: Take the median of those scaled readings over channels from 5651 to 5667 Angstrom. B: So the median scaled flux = 0.94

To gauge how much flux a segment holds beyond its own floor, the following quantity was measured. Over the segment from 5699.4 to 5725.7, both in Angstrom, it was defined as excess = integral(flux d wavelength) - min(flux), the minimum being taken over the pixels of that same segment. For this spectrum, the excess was 437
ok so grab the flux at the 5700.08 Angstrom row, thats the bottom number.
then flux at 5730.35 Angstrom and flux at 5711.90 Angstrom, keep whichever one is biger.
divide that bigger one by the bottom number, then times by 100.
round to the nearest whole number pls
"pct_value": 123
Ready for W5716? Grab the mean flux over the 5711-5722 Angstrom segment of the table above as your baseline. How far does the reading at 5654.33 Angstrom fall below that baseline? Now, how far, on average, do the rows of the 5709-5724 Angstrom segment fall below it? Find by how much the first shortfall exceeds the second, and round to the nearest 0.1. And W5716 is 0.1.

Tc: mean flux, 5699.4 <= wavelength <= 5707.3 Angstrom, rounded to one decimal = 16.9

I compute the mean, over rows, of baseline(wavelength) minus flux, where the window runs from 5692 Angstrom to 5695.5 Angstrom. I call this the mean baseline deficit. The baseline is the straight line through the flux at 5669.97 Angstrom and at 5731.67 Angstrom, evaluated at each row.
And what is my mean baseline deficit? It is -1.6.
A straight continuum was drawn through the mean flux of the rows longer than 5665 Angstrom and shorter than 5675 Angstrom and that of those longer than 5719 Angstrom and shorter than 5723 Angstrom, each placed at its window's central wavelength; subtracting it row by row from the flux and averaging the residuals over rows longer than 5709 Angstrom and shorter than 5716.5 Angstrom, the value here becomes 0.1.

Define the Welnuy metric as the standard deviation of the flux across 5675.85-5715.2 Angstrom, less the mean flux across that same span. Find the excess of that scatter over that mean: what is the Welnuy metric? -15.1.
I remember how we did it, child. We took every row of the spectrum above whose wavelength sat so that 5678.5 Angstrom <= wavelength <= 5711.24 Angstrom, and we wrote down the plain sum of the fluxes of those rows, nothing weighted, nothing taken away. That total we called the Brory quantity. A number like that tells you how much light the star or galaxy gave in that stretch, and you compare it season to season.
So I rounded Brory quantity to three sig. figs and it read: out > 421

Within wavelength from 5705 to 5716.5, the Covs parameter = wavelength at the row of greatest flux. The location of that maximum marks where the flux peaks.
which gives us 5711.90 Angstrom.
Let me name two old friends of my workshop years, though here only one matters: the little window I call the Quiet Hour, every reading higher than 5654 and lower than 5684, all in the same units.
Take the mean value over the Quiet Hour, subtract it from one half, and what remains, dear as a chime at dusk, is -15.5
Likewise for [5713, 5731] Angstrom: -16.8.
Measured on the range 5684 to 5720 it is -16.8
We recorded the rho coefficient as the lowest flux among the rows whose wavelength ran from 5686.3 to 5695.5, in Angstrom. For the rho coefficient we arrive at 15.74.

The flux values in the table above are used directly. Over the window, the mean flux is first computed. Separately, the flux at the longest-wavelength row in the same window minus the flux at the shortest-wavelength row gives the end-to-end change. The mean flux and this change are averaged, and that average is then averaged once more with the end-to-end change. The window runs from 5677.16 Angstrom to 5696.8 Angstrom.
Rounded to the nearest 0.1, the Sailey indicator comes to 3.5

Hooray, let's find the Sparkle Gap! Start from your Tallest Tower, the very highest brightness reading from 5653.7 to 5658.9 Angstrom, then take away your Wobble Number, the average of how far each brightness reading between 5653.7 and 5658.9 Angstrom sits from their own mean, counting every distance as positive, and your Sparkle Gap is 15.2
